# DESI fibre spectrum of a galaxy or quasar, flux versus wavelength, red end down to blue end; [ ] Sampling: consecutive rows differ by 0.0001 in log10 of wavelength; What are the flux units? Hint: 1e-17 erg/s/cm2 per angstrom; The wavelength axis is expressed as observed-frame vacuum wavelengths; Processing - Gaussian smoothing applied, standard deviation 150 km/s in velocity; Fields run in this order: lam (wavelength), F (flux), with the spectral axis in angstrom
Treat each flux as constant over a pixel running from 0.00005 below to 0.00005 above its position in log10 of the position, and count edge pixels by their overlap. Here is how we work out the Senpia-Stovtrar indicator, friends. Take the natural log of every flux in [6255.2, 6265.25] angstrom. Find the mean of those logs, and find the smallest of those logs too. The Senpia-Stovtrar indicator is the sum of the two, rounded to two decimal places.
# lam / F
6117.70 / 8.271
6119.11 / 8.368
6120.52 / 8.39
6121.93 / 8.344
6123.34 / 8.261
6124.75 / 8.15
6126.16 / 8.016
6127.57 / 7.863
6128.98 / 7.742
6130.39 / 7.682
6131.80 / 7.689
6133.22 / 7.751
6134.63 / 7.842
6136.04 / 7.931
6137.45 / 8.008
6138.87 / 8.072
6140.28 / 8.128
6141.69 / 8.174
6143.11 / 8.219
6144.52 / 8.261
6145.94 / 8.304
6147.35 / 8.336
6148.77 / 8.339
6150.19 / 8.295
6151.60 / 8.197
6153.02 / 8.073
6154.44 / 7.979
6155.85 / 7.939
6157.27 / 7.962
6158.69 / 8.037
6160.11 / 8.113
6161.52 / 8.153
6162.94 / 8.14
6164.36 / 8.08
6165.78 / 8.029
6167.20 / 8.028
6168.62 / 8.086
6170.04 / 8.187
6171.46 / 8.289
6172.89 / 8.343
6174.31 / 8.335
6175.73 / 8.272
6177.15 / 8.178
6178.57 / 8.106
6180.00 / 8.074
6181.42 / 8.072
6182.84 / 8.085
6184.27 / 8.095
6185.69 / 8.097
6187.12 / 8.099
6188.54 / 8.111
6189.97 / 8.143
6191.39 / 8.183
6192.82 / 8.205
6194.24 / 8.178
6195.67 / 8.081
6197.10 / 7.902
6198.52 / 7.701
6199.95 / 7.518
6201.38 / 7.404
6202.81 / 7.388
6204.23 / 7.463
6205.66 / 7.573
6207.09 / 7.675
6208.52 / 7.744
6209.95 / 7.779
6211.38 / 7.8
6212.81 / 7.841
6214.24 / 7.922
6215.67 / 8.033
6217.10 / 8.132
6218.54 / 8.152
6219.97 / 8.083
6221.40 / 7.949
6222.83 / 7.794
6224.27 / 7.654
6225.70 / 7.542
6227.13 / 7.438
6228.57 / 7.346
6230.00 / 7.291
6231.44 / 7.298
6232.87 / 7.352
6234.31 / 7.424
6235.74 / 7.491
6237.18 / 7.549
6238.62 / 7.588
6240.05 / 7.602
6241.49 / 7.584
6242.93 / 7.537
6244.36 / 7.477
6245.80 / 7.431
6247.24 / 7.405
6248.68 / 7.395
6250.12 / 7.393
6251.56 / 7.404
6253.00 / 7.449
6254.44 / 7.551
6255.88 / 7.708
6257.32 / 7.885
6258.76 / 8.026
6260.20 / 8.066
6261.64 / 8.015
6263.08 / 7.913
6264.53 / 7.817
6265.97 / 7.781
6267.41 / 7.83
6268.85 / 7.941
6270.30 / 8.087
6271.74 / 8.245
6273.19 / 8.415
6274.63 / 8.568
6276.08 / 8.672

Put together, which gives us 4.11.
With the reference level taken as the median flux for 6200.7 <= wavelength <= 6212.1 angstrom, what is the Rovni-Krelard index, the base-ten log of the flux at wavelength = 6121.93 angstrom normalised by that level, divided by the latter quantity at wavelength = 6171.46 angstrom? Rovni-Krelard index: 1.1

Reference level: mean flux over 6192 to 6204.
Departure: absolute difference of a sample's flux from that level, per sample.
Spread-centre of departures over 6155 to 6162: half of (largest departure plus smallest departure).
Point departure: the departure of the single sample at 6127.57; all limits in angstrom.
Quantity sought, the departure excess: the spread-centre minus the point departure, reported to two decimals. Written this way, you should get 0.18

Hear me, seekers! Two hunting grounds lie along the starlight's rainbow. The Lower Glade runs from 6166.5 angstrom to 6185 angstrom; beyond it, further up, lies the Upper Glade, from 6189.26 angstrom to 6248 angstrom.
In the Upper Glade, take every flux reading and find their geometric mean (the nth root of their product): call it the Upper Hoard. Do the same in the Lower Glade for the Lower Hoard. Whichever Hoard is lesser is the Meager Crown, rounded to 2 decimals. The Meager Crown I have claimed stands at 7.69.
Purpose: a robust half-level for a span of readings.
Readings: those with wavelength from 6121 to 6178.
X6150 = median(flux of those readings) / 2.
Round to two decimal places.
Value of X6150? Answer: 4.06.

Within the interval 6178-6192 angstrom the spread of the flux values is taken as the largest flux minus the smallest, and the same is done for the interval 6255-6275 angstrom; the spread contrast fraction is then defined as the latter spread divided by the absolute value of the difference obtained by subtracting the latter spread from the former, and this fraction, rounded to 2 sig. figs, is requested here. 1.1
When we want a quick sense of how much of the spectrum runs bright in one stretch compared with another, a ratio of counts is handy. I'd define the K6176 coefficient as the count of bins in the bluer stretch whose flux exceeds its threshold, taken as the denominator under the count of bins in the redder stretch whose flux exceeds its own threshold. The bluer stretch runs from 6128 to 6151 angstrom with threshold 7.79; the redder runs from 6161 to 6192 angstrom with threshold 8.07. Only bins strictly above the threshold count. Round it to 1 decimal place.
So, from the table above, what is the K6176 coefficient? 1.7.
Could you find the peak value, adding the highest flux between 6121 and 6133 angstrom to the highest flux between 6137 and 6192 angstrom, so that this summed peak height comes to 16.7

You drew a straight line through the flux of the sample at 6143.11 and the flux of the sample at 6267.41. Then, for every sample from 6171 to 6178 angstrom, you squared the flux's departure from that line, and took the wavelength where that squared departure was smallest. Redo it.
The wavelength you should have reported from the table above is 6177.15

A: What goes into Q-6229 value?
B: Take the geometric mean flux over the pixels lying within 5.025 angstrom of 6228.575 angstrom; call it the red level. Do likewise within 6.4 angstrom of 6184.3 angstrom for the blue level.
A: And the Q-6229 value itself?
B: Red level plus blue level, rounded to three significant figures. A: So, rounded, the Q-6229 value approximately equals 15.5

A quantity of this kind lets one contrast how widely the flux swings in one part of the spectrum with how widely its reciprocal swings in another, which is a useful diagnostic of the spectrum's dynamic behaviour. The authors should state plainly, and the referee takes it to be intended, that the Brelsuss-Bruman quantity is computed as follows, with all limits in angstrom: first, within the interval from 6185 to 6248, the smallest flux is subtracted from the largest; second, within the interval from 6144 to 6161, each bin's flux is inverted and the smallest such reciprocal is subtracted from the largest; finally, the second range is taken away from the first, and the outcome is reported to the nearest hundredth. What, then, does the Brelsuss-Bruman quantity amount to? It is 0.91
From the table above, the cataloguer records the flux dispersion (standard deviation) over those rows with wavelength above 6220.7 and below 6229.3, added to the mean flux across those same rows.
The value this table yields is 7.8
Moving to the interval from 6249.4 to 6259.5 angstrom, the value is 7.9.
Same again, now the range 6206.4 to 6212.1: 7.8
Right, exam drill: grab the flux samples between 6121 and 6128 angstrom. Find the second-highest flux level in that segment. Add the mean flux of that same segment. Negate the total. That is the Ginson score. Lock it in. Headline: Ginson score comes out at -16.4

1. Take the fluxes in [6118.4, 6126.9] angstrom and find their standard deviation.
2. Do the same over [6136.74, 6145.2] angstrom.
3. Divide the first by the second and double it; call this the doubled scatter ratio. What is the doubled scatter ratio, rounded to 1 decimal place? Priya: 3.1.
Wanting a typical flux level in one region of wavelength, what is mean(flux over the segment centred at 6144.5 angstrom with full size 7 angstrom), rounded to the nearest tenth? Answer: 8.3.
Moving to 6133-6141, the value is 8.0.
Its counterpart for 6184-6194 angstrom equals 8.1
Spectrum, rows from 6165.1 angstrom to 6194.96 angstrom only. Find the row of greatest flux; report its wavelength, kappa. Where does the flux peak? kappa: 6172.89 angstrom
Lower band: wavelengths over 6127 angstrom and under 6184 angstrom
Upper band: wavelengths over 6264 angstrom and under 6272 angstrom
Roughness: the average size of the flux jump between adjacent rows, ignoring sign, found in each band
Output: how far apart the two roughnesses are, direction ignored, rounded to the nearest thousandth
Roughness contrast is 0.044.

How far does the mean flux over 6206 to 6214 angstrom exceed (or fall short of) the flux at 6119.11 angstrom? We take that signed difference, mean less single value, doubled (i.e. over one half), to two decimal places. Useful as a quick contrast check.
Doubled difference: -1.20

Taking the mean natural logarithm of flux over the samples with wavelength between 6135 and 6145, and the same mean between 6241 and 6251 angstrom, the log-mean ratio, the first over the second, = 1.04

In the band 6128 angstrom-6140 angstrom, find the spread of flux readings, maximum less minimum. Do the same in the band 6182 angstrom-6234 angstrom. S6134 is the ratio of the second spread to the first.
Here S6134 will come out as 2.3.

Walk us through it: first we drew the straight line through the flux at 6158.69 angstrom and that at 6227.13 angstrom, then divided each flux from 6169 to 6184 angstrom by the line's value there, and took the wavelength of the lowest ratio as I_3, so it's 6180.00 angstrom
